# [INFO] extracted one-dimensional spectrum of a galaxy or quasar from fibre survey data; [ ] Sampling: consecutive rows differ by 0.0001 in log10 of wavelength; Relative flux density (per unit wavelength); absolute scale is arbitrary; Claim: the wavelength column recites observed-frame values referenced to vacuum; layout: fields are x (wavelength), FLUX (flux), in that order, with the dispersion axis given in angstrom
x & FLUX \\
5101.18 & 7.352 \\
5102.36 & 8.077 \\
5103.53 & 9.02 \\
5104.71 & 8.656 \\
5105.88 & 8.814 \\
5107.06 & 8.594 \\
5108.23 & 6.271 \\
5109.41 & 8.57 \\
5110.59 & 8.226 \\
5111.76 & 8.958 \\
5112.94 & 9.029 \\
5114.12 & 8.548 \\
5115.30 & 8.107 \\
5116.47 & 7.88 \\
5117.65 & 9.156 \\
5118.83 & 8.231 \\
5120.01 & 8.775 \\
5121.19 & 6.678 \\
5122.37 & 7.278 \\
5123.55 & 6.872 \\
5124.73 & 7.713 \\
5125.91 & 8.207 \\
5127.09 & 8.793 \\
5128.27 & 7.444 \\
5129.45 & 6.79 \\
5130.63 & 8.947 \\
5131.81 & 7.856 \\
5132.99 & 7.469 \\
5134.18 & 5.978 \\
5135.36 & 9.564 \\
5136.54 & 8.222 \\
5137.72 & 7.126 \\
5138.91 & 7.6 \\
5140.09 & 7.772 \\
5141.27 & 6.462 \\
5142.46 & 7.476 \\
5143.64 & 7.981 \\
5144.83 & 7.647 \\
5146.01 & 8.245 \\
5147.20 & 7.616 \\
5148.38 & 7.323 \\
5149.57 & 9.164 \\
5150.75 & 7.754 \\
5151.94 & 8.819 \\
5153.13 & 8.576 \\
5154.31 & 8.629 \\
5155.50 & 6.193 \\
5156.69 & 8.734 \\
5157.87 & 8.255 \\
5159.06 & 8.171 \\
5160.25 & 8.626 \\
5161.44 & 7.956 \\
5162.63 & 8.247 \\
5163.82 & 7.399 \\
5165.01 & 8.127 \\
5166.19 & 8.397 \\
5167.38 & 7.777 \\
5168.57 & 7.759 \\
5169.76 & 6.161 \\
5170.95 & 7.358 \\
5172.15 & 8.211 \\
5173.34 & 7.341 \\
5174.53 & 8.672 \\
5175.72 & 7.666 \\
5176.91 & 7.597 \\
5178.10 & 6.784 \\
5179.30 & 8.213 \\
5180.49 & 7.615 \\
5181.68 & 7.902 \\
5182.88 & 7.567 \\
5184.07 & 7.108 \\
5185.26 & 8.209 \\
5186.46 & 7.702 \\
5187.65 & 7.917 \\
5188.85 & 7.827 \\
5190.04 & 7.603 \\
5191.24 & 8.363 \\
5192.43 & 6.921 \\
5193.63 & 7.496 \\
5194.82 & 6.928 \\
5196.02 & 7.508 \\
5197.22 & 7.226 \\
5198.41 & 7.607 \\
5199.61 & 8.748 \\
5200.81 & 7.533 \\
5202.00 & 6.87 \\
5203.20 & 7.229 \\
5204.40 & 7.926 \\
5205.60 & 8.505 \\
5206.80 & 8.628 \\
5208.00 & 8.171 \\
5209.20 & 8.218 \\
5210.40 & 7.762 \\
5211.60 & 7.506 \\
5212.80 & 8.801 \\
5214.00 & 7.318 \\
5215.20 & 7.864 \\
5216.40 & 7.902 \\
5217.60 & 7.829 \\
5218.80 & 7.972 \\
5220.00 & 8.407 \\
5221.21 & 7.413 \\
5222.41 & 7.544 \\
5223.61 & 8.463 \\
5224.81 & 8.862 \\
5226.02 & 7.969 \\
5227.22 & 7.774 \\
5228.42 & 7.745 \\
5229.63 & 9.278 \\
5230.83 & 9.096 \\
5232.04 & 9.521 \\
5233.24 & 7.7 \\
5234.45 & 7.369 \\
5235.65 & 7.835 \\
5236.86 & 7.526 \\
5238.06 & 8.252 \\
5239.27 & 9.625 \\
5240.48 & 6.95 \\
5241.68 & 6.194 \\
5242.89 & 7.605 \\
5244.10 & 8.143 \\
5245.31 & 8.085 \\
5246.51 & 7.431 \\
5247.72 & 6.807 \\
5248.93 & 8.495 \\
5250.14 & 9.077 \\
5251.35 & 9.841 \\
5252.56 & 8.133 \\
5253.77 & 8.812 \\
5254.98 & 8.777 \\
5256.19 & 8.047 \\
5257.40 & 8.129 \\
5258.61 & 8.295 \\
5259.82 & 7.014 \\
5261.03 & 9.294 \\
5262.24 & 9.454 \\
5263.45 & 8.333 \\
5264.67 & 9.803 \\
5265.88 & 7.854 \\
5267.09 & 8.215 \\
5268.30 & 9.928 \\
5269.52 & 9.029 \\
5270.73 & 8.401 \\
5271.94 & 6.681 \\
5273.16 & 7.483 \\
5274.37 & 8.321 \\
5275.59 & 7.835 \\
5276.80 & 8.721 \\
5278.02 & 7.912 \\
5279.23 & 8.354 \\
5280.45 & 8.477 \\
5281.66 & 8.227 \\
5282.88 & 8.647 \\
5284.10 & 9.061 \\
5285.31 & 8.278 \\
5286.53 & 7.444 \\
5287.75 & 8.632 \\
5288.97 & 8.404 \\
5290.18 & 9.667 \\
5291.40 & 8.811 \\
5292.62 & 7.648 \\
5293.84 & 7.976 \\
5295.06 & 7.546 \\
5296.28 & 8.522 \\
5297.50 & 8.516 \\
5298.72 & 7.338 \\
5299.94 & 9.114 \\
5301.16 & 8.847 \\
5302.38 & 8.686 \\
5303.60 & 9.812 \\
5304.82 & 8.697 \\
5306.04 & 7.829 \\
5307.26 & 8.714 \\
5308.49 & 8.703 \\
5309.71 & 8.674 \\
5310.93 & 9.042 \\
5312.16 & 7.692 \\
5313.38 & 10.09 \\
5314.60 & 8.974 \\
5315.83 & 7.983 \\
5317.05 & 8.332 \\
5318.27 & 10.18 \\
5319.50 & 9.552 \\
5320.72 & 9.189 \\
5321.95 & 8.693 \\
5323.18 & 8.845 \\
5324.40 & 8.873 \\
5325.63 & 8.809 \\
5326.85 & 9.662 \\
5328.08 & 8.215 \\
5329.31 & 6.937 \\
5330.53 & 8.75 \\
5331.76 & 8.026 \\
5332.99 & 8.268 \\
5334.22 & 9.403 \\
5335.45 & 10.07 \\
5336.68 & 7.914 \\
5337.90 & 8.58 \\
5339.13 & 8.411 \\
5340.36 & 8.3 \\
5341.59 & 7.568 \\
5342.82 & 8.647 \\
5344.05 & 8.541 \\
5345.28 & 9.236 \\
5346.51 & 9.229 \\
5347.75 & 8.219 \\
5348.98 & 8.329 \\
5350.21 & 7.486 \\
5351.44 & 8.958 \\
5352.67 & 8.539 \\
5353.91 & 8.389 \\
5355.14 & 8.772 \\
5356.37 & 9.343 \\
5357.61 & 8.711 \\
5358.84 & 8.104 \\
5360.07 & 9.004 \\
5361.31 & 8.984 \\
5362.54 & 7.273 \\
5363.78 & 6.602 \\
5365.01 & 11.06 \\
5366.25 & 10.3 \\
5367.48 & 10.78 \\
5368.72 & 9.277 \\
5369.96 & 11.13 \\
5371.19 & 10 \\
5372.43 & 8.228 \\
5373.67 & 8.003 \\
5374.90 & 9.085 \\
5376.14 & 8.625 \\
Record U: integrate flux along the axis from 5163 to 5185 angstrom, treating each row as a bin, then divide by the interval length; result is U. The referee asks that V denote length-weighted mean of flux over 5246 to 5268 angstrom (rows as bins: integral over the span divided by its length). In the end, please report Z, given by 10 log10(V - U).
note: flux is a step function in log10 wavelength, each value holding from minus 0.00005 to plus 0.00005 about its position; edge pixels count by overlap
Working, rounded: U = 7.66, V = 8.46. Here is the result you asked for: -1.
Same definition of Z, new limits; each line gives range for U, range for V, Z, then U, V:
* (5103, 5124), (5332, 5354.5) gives -5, 8.21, 8.55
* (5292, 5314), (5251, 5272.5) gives -16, 8.53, 8.55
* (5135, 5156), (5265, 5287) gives -4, 7.89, 8.30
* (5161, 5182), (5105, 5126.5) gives -4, 7.73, 8.11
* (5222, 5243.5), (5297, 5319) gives -2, 8.08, 8.74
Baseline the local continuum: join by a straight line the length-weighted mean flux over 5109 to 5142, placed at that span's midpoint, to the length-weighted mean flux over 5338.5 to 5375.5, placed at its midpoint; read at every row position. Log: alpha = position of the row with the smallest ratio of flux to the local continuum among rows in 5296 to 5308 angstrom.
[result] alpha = 5298.72 angstrom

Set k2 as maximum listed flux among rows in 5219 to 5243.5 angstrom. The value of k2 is 9.625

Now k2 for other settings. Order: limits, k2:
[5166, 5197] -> 8.672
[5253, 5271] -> 9.928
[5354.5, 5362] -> 9.343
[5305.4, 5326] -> 10.18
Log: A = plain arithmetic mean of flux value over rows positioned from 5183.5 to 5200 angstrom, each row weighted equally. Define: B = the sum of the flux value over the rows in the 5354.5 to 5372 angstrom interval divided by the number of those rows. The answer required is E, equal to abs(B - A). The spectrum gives 1.58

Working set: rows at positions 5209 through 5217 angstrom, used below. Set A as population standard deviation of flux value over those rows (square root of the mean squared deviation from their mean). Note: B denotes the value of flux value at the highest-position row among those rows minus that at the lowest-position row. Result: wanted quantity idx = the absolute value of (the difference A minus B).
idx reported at 0.77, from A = 0.45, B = -0.3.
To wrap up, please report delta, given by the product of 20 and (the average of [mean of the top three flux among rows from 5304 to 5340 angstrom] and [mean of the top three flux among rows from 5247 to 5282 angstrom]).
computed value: 200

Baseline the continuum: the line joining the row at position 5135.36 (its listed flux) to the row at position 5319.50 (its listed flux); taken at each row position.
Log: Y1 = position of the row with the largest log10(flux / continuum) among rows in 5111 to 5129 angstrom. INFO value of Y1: 5117.65 angstrom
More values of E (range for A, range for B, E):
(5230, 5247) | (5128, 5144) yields 0.33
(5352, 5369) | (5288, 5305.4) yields 0.40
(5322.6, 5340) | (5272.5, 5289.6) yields 0.35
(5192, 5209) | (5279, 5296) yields 0.71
